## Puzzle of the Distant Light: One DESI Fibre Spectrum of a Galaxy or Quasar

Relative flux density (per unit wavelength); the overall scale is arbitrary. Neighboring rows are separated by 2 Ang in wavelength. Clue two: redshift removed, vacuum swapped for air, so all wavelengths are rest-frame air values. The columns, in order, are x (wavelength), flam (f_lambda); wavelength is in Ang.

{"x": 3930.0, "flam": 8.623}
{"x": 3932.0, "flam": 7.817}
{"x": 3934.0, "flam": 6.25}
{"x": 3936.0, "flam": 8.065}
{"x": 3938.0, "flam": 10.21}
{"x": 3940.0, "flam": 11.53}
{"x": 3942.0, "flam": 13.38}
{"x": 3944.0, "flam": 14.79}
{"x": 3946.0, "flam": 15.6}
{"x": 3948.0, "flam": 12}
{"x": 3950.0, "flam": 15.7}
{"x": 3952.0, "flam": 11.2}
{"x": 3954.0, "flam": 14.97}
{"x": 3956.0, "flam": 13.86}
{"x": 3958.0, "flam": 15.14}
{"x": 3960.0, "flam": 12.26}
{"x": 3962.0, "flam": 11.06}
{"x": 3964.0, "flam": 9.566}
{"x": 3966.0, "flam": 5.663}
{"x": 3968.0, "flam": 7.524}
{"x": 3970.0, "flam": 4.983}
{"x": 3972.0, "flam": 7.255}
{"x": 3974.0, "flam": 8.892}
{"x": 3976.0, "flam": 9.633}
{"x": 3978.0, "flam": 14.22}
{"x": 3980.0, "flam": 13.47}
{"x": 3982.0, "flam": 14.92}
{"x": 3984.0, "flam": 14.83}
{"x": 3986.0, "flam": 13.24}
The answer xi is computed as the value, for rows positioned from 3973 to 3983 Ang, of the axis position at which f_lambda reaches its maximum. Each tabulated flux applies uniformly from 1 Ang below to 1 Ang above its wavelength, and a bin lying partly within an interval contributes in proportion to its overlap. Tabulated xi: 3982.0 Ang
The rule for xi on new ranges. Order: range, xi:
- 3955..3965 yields 3958.0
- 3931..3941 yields 3940.0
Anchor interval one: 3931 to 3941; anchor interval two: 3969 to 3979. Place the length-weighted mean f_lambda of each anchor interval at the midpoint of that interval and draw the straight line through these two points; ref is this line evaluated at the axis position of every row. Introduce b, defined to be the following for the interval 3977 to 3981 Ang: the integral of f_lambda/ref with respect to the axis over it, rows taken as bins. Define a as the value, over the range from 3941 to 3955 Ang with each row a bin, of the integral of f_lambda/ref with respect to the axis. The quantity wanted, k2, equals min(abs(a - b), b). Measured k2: 6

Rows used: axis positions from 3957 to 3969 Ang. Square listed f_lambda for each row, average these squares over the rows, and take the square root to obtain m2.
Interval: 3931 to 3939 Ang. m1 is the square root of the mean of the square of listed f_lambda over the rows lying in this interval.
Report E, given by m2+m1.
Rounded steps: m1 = 8.2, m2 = 11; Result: 19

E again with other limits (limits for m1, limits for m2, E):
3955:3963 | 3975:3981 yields 26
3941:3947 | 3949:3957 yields 29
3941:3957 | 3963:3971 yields 21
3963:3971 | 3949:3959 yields 21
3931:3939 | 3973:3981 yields 20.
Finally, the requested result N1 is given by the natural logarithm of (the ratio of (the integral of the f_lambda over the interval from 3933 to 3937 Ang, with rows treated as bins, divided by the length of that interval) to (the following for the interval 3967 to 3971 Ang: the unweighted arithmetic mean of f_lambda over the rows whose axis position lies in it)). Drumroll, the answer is 0.1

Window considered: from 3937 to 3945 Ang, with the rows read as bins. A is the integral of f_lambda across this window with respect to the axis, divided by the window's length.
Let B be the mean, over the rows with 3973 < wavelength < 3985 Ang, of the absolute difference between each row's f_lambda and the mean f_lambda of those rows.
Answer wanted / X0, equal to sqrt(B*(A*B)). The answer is 8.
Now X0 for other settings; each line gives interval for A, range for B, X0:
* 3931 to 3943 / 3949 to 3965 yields 6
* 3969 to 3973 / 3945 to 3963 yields 4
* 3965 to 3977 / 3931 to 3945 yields 7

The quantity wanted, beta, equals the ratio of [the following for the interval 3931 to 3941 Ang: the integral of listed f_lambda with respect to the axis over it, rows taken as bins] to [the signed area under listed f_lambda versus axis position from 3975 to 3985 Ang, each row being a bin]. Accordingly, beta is 0.7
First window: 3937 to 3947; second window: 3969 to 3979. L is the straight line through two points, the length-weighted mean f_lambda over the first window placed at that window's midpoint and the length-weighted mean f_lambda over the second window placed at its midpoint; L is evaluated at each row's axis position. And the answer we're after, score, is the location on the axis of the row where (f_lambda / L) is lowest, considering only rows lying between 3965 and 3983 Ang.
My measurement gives 3970.0 Ang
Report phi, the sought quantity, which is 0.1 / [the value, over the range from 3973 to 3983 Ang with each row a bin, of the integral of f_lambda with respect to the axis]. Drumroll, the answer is 0.0008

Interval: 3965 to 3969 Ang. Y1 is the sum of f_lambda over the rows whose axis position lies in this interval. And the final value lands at 13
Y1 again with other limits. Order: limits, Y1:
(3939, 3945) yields 40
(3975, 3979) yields 24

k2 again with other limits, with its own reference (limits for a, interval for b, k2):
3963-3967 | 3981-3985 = 3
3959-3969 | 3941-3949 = 2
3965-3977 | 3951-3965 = 10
